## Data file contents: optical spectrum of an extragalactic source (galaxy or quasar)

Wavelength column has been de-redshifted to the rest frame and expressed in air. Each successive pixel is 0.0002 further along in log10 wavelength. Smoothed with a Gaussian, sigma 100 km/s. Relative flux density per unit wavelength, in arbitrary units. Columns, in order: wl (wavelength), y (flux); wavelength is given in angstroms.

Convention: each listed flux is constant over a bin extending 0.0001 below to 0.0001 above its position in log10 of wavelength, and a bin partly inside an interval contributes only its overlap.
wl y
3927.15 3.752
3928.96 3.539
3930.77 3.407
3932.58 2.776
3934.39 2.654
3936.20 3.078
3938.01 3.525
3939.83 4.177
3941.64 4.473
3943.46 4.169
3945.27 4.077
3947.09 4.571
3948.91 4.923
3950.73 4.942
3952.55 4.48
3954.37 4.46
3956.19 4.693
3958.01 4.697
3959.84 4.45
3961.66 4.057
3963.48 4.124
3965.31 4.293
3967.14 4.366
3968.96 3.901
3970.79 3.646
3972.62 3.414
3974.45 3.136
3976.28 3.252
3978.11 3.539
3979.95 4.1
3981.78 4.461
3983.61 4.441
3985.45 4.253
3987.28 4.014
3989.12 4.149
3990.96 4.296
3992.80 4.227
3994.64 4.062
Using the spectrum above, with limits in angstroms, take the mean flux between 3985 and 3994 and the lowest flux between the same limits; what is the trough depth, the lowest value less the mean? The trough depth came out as -0.17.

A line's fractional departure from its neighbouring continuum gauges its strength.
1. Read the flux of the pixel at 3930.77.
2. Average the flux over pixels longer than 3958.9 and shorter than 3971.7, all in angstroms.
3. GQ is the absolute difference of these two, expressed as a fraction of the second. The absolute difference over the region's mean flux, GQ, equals 0.173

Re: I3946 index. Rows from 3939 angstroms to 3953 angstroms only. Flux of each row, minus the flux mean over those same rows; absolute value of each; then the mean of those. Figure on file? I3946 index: 0.25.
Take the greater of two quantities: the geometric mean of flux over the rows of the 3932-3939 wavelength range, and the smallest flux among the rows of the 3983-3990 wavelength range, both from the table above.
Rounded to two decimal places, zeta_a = 4.01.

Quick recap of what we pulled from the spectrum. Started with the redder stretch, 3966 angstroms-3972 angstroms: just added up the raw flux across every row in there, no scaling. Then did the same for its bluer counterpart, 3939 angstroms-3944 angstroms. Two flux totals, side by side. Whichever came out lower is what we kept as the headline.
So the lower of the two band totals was 11.9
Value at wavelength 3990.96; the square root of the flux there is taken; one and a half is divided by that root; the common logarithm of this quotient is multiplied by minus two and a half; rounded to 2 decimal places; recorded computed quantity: 0.35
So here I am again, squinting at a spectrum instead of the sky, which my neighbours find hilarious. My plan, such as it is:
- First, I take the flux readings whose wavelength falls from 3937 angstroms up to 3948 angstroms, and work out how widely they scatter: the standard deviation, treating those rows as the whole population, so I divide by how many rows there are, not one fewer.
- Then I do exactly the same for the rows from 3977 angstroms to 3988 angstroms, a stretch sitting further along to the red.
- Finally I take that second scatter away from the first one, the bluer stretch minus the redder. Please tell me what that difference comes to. 0.02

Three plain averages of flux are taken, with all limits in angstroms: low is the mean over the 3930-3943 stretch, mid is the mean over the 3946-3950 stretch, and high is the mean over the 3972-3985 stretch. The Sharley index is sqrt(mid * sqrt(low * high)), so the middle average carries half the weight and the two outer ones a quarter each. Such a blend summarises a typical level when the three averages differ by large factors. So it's 4.1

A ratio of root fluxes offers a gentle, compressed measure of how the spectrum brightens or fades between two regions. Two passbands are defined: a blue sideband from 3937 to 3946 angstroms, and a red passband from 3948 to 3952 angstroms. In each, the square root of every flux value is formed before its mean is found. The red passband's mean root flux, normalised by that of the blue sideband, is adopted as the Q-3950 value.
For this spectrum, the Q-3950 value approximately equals 1.10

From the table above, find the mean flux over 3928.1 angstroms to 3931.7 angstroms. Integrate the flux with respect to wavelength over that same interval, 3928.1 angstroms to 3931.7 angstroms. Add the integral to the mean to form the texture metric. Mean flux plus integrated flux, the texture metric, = 16.0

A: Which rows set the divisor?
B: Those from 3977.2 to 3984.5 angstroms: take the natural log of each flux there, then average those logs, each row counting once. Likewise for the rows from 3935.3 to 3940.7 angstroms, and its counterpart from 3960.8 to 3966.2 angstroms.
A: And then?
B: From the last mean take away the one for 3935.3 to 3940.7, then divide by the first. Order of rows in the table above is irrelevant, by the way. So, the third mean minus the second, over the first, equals 0.1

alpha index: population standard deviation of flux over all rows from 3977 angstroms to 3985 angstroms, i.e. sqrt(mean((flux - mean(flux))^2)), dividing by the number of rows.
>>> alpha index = 0.37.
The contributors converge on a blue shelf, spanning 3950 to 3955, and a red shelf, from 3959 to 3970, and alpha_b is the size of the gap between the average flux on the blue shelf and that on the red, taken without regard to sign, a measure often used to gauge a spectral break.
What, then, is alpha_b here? 0.43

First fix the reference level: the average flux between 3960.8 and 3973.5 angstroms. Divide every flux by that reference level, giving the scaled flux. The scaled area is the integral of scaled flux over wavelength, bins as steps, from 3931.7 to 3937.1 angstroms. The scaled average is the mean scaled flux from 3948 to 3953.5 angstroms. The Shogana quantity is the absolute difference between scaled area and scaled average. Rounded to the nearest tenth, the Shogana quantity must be 2.7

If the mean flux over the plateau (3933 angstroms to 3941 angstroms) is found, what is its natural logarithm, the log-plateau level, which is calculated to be 1.21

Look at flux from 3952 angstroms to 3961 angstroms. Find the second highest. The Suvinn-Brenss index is 4.693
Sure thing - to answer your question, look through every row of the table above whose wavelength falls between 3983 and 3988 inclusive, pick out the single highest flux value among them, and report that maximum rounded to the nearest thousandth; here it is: 4.441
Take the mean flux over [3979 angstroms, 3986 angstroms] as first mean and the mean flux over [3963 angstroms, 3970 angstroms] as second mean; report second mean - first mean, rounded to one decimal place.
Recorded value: -0.1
